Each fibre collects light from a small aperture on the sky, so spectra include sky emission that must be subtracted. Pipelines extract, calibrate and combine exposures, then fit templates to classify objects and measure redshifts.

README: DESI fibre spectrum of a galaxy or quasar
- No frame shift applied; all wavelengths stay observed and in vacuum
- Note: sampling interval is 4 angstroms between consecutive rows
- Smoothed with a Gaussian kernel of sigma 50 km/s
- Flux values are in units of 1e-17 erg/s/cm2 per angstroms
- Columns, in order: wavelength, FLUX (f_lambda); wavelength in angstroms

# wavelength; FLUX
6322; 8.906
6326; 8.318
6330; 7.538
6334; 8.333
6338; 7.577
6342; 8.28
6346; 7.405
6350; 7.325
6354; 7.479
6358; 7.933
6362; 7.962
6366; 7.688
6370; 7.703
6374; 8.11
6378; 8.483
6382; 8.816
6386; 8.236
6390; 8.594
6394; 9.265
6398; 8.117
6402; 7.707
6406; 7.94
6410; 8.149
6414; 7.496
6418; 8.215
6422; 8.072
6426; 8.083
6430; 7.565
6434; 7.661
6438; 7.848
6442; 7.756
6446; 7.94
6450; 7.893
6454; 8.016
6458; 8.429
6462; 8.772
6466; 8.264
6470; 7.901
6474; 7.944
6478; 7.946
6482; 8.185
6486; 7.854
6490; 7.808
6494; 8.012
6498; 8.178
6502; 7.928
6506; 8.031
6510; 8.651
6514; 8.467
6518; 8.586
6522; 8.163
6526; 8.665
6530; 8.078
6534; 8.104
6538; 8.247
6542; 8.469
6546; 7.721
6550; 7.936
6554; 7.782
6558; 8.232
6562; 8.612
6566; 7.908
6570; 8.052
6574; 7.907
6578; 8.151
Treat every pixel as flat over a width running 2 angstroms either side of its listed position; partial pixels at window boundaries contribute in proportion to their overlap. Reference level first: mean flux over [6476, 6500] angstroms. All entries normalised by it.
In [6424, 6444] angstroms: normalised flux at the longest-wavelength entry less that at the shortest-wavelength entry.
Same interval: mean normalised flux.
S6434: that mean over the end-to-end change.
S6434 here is -24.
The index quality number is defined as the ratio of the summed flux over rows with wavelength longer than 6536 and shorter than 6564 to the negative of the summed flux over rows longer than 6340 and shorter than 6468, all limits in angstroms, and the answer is -0.2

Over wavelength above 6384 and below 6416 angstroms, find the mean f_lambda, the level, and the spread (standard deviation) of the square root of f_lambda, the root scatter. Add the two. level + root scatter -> 8.3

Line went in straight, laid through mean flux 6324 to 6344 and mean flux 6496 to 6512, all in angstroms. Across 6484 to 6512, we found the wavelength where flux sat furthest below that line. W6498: 6490 angstroms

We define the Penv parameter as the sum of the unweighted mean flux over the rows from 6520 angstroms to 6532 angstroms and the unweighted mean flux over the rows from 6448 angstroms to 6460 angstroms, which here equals 16.4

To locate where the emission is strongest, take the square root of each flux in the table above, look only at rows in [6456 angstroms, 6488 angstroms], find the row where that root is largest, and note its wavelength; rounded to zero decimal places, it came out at 6462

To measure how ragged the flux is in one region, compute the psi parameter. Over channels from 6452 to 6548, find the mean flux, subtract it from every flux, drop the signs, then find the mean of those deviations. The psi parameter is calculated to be 0.241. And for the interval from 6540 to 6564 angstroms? 0.312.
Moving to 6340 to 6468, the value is 0.333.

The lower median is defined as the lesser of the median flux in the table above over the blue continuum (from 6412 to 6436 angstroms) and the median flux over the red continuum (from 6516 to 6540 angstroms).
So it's 7.87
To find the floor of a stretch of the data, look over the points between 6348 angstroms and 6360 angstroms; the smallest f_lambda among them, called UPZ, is 7.325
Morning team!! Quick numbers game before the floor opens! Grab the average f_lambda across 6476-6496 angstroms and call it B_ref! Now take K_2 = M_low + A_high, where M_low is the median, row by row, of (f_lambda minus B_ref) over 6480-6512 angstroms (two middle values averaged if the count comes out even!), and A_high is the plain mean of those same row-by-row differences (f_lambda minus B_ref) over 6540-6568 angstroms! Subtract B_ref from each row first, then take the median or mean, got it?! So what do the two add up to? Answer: 0.2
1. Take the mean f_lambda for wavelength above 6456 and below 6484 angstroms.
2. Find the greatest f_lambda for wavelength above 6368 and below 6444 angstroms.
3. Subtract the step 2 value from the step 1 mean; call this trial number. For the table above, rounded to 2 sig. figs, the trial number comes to -1.1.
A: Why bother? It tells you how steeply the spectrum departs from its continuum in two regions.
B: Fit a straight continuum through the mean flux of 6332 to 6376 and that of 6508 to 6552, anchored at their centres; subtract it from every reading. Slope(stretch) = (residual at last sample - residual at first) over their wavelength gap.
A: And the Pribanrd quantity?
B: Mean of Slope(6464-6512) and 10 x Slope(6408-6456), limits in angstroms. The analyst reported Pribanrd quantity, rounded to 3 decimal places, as -0.026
